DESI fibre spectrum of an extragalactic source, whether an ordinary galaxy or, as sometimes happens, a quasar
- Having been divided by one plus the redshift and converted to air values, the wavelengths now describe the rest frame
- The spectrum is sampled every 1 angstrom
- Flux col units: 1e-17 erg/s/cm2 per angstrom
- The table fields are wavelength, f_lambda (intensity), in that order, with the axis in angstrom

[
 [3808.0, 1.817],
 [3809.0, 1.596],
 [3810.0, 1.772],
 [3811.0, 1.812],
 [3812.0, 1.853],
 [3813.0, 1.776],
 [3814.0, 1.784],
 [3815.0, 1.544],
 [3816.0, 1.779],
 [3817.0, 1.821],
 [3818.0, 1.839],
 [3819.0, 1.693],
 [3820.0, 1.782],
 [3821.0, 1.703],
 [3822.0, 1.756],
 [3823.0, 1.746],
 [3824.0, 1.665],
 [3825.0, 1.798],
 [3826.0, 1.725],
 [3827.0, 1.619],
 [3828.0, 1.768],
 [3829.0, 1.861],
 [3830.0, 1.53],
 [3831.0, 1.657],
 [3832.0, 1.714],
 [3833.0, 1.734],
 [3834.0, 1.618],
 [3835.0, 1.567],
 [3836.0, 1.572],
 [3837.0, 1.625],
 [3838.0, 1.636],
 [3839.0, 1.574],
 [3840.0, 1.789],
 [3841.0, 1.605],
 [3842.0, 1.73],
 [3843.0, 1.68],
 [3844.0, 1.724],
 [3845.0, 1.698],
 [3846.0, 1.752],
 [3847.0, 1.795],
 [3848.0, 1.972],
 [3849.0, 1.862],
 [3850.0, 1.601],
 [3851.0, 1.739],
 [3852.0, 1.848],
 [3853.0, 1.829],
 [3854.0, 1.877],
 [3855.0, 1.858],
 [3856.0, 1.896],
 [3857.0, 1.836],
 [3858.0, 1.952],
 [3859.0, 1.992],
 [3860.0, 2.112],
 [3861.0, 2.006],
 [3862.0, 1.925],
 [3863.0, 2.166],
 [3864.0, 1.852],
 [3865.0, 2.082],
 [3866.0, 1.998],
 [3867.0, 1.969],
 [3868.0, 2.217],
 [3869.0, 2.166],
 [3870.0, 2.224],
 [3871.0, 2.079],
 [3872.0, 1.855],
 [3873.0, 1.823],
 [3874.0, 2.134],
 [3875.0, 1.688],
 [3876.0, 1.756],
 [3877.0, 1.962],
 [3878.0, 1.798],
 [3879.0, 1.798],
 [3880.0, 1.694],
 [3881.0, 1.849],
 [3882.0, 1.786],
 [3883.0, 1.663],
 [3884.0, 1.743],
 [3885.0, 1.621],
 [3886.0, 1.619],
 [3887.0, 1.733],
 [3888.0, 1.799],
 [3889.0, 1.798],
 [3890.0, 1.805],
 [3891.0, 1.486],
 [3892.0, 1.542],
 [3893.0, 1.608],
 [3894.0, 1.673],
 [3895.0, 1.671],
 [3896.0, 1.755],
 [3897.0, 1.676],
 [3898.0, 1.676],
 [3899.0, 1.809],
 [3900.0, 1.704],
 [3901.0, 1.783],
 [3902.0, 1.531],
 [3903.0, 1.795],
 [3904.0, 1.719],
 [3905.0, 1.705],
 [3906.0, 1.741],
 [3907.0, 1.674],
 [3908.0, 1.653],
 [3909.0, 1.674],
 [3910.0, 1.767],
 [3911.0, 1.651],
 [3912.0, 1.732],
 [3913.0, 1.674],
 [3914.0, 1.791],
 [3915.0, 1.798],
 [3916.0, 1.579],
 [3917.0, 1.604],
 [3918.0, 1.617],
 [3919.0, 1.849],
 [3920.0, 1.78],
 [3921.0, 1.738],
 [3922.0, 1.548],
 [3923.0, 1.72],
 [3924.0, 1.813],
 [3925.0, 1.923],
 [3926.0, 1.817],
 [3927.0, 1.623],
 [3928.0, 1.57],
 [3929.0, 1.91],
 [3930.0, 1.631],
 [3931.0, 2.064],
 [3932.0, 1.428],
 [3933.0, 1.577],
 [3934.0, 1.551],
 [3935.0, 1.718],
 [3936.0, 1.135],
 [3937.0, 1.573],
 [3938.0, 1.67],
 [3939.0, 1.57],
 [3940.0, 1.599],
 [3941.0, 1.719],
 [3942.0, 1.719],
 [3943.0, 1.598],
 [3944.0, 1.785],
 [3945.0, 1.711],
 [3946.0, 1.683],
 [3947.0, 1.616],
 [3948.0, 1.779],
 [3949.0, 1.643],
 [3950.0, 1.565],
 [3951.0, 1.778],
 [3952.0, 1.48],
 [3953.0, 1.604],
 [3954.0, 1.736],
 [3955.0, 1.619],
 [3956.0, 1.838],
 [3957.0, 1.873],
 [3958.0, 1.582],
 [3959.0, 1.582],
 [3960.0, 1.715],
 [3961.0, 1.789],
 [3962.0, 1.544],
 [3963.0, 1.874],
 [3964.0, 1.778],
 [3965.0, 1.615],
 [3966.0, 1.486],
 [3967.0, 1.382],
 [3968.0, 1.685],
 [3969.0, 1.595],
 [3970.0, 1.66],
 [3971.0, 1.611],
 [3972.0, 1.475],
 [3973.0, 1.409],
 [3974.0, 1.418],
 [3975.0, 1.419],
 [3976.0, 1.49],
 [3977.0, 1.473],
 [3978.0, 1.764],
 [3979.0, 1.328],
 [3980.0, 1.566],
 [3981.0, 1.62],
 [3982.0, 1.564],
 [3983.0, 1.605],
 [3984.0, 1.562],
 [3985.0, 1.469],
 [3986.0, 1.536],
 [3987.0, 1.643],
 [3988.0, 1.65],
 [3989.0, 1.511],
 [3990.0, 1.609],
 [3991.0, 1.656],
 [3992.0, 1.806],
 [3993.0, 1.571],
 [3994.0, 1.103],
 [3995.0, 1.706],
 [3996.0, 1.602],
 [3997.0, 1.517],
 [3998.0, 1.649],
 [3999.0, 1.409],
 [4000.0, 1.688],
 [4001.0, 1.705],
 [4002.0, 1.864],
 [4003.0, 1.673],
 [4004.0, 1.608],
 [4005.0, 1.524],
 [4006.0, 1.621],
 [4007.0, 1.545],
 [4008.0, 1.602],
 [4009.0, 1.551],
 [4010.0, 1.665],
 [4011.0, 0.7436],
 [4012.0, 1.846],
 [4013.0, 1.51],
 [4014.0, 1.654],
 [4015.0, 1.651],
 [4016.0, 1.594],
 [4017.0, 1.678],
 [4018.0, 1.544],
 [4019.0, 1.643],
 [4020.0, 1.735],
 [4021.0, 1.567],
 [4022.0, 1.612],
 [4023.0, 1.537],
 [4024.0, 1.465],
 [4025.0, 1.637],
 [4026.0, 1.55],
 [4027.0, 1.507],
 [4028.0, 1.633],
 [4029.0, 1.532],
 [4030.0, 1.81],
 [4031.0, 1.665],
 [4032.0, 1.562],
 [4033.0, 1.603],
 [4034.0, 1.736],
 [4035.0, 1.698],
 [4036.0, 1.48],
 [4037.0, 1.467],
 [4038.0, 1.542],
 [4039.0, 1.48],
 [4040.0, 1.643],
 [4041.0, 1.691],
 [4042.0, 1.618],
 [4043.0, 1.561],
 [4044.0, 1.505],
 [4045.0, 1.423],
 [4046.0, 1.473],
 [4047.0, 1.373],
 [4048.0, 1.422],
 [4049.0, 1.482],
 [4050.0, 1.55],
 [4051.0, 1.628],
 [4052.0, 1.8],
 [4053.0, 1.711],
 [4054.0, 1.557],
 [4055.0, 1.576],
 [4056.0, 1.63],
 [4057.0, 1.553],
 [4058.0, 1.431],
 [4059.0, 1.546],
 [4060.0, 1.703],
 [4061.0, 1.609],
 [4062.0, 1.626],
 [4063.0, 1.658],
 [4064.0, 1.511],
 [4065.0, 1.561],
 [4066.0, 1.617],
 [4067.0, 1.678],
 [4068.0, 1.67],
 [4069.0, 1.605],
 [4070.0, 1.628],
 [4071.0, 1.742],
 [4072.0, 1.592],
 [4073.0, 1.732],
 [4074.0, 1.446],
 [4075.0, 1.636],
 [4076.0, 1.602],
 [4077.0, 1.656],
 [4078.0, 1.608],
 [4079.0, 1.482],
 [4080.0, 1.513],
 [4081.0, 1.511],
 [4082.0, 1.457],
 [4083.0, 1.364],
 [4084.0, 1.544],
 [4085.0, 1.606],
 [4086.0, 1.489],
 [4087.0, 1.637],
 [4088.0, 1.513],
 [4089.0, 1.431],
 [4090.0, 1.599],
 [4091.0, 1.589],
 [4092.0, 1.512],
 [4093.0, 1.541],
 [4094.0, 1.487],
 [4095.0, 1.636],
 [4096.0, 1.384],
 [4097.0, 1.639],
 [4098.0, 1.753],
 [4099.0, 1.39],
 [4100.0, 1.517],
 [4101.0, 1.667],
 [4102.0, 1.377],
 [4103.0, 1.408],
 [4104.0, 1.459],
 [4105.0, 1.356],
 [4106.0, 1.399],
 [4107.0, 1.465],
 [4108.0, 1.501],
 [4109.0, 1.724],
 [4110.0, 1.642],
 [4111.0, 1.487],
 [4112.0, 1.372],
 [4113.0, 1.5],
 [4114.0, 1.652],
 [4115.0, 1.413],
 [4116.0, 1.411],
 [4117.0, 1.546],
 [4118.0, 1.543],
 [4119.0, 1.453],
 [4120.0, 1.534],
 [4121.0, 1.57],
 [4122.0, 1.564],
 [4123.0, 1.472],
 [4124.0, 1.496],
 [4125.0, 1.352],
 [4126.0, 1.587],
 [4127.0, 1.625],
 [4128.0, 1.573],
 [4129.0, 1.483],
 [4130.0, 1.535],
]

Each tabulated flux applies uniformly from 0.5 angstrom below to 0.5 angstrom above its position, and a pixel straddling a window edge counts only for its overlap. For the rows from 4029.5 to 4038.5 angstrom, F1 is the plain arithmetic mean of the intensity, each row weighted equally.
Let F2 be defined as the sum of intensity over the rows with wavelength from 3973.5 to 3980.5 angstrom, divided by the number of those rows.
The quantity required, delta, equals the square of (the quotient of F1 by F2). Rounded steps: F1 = 1.62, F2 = 1.49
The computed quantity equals 1.17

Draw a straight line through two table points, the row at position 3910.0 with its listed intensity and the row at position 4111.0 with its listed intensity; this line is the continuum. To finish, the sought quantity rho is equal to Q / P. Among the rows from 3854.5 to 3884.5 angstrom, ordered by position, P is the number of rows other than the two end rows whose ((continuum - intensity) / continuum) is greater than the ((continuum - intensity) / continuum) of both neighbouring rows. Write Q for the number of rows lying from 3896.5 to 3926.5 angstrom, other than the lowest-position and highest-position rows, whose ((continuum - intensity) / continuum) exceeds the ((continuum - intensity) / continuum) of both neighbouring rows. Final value 0.80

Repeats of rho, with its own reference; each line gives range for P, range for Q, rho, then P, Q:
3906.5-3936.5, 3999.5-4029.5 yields 1.11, 9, 10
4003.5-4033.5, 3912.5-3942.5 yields 0.67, 12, 8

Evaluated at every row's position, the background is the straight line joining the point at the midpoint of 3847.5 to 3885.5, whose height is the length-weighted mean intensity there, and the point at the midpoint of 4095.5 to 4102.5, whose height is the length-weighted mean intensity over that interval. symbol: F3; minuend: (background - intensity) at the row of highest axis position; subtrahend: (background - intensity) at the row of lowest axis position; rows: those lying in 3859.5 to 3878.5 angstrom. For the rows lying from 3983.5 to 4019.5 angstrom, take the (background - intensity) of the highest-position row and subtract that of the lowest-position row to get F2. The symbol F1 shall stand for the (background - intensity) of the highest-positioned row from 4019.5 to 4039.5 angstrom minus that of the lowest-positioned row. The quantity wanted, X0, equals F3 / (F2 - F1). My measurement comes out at -0.8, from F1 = 0.22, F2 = -0.14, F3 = 0.29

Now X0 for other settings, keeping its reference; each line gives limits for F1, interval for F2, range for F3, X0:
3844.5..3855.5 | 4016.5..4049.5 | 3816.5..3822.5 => 0.2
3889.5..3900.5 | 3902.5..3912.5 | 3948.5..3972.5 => -3.6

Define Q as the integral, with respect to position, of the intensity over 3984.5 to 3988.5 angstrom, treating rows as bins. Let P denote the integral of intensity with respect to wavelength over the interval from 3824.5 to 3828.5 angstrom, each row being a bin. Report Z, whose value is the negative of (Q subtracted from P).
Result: -0.6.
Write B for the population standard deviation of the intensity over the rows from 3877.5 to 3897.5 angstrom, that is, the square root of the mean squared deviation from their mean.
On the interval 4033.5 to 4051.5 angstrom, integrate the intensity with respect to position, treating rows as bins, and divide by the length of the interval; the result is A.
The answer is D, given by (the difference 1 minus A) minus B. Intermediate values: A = 1.54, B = 0.095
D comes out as -0.64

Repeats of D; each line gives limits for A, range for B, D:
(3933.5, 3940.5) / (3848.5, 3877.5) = -0.70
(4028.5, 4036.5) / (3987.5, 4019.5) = -0.84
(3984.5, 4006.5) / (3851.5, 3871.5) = -0.73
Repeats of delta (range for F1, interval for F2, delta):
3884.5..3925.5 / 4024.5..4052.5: 1.17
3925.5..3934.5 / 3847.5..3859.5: 0.83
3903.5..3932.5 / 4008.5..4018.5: 1.24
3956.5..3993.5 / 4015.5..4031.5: 0.98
